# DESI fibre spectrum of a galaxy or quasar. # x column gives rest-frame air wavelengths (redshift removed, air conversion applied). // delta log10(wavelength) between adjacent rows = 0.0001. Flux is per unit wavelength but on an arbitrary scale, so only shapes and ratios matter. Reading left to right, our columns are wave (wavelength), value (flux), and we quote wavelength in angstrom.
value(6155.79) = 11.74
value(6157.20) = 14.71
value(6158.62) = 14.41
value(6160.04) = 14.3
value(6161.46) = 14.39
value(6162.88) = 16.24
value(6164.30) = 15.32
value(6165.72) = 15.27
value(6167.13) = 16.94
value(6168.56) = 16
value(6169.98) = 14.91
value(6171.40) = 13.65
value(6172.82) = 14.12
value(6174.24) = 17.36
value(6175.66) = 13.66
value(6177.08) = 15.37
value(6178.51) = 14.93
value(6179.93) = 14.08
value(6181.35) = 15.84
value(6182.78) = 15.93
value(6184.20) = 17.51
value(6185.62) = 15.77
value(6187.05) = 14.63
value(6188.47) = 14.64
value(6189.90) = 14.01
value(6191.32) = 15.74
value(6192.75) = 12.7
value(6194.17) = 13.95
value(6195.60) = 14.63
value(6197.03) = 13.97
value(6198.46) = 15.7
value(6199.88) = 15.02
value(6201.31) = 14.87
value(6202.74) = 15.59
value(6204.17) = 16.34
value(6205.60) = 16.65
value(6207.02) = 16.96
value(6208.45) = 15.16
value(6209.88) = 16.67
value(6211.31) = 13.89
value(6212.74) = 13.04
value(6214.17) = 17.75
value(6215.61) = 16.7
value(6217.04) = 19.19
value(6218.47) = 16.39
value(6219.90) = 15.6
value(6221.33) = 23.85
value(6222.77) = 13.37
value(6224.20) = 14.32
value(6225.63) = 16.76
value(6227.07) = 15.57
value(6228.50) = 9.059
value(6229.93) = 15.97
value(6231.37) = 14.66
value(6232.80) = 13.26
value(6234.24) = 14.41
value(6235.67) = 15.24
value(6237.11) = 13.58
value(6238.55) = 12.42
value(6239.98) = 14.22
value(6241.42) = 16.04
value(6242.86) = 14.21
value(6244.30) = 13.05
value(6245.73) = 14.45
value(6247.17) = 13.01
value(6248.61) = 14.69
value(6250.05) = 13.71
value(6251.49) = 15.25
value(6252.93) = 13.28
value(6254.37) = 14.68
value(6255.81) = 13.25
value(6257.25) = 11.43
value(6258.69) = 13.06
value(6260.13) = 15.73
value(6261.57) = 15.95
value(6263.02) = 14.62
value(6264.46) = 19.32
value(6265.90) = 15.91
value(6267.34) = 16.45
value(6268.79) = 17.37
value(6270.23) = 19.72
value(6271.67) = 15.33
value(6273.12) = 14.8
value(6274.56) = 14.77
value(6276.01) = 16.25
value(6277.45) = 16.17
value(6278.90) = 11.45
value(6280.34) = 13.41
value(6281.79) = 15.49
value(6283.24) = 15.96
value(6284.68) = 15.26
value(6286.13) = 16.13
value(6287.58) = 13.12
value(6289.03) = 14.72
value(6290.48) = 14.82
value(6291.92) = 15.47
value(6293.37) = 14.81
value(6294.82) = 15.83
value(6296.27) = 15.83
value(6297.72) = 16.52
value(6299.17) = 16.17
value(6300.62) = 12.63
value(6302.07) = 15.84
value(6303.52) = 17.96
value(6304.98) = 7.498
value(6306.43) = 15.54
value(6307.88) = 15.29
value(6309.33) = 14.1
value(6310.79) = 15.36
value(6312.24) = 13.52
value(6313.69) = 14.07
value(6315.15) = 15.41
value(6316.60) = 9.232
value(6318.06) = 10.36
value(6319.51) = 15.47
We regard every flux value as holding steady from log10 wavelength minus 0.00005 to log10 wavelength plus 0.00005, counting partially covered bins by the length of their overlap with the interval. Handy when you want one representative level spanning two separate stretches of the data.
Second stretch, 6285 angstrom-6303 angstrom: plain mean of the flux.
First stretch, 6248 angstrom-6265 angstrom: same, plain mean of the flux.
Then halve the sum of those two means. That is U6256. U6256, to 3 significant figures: 14.9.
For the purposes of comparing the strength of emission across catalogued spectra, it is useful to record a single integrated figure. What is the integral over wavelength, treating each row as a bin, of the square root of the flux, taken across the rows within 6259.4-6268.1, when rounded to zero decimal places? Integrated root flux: 35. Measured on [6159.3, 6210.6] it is 200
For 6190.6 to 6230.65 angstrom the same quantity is 157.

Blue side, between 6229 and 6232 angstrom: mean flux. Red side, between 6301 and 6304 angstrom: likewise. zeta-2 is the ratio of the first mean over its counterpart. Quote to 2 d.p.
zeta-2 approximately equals 0.91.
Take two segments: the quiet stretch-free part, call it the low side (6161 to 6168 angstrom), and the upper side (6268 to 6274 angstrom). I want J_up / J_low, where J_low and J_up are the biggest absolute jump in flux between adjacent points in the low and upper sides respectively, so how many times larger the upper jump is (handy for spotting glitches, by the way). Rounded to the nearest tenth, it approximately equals 2.4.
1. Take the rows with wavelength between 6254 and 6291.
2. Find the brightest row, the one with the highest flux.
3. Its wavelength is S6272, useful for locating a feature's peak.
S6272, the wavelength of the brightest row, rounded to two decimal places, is 6270.23 angstrom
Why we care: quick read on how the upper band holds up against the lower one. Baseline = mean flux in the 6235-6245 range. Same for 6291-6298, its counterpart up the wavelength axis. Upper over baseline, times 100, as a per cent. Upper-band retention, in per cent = 111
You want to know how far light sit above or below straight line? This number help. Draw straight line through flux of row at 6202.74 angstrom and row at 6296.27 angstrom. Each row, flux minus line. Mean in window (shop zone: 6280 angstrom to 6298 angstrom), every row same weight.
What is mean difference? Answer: -0.6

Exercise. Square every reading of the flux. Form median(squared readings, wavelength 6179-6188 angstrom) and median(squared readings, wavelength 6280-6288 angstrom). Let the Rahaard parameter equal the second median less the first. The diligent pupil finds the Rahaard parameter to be -13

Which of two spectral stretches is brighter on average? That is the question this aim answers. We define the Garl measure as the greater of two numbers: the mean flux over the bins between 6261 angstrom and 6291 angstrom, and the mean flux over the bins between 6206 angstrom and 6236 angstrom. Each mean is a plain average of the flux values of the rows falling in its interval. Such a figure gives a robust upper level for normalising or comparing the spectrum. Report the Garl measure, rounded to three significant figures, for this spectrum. 15.6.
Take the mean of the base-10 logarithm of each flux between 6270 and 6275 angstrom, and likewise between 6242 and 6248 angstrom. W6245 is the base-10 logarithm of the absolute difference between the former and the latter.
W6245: -1.2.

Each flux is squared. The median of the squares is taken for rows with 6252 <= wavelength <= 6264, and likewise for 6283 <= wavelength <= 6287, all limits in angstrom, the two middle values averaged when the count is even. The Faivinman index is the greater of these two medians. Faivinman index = 255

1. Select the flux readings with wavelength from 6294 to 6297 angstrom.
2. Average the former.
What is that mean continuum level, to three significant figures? 15.8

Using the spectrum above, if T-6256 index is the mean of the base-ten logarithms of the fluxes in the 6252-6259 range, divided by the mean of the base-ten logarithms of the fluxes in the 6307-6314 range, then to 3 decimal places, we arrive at 0.963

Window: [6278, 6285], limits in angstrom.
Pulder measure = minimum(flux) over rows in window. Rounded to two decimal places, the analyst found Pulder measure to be 11.45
